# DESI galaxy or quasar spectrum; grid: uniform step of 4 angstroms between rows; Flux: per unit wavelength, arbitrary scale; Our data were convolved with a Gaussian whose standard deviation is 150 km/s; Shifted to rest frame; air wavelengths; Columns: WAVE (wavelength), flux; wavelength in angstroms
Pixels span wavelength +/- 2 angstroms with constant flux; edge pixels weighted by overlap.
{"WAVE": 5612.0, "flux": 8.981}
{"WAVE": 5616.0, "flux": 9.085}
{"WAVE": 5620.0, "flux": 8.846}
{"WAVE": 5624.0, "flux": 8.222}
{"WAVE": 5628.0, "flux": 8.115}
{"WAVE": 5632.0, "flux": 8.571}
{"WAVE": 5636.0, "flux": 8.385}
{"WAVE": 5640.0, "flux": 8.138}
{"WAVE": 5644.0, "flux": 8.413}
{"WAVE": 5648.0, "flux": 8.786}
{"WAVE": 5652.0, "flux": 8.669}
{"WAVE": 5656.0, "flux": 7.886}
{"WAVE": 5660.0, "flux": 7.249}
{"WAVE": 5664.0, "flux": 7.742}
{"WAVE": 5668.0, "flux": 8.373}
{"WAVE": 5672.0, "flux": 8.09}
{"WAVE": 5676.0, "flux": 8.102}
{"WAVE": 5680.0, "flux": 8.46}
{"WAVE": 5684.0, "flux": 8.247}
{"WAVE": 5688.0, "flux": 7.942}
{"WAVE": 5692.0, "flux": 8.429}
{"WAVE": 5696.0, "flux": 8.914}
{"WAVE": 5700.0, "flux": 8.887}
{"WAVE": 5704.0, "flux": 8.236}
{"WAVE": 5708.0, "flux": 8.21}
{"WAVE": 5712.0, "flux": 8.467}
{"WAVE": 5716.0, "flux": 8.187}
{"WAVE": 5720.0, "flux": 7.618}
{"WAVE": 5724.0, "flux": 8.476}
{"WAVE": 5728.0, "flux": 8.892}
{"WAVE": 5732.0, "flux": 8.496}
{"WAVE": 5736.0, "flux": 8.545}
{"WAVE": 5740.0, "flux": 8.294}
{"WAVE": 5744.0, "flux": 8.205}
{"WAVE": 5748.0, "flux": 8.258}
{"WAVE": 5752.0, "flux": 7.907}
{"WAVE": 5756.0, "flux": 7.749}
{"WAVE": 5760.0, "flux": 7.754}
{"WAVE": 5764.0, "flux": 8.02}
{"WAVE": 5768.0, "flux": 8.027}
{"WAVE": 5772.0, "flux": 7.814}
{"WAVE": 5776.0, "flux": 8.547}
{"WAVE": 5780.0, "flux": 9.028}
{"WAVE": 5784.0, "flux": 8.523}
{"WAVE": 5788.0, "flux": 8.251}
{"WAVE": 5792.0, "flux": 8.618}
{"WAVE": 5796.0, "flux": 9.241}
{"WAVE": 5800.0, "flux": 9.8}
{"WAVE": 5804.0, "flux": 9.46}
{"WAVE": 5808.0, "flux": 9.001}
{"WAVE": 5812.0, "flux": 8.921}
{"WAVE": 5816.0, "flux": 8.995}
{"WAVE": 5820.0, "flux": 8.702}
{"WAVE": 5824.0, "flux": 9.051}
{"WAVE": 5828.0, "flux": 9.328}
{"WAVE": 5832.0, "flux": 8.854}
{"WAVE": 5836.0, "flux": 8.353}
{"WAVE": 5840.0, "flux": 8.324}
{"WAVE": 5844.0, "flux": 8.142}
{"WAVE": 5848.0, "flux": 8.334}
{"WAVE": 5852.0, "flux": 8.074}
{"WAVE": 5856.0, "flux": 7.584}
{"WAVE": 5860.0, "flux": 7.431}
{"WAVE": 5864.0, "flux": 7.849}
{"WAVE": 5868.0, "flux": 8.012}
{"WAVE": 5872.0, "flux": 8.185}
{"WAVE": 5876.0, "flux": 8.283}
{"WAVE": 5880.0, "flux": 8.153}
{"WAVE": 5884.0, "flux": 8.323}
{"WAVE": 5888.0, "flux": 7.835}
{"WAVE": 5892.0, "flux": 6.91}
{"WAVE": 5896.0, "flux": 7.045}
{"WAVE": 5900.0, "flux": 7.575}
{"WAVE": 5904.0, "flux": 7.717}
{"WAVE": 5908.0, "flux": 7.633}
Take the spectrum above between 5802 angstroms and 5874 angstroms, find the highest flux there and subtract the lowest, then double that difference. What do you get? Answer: 4.1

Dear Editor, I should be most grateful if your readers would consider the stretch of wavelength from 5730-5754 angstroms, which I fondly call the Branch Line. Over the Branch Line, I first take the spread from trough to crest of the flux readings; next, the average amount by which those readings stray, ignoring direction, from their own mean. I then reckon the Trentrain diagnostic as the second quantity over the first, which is 0.25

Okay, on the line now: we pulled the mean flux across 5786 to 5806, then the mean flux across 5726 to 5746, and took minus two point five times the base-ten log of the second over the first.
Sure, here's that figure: 0.073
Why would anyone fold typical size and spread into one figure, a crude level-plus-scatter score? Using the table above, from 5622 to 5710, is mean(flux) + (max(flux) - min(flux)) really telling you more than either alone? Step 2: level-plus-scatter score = 9.9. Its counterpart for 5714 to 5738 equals 9.6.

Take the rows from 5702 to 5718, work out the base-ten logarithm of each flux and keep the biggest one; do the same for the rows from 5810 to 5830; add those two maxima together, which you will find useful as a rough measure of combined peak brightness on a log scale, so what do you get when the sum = 1.90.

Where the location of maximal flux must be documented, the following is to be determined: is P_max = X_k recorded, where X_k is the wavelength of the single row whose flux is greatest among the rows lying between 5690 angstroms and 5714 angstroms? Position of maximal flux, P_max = 5696.0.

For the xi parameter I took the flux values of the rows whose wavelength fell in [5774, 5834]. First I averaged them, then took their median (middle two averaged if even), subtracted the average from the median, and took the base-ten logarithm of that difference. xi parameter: -1.4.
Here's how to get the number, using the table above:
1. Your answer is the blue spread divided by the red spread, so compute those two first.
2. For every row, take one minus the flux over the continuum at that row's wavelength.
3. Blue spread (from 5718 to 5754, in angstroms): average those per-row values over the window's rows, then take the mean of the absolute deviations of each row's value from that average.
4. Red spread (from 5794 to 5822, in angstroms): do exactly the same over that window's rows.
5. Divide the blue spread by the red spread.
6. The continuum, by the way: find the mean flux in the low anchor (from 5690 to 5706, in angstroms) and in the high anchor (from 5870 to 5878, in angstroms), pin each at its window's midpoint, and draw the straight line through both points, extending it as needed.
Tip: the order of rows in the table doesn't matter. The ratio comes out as 0.92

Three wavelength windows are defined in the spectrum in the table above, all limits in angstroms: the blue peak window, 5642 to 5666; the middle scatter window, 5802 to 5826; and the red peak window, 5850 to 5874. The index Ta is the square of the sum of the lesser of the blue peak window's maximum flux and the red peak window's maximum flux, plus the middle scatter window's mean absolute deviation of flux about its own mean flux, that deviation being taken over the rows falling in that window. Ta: 69.6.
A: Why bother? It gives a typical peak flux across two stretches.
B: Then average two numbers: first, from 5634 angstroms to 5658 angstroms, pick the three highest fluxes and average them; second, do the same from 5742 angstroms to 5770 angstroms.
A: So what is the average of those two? 8.39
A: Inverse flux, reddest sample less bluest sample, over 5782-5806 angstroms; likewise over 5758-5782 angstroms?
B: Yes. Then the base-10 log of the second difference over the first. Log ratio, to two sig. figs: 0.19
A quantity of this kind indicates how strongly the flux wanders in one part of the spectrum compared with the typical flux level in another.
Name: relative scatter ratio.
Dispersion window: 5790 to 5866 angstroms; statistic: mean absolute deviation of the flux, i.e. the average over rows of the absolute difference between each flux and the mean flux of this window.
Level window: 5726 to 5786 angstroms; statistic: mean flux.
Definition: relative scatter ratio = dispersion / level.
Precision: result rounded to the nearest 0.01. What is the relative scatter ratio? 0.06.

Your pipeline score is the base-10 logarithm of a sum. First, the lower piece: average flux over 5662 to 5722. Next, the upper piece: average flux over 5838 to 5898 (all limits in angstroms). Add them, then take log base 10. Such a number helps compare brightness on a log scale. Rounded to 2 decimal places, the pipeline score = 1.21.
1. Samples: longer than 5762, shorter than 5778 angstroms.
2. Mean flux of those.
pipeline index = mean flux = 8.10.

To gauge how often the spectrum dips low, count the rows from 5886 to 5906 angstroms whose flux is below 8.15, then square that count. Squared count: 25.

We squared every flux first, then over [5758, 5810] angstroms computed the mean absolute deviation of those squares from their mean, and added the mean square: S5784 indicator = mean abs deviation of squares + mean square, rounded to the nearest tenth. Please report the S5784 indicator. 83.9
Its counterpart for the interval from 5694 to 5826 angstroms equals 79.9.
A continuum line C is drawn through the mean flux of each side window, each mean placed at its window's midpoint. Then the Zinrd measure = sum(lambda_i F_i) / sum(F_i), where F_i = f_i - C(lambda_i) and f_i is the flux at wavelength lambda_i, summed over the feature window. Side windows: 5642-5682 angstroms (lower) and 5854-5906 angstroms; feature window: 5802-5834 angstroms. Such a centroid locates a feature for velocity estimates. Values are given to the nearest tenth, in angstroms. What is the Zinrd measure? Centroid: 5817.6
